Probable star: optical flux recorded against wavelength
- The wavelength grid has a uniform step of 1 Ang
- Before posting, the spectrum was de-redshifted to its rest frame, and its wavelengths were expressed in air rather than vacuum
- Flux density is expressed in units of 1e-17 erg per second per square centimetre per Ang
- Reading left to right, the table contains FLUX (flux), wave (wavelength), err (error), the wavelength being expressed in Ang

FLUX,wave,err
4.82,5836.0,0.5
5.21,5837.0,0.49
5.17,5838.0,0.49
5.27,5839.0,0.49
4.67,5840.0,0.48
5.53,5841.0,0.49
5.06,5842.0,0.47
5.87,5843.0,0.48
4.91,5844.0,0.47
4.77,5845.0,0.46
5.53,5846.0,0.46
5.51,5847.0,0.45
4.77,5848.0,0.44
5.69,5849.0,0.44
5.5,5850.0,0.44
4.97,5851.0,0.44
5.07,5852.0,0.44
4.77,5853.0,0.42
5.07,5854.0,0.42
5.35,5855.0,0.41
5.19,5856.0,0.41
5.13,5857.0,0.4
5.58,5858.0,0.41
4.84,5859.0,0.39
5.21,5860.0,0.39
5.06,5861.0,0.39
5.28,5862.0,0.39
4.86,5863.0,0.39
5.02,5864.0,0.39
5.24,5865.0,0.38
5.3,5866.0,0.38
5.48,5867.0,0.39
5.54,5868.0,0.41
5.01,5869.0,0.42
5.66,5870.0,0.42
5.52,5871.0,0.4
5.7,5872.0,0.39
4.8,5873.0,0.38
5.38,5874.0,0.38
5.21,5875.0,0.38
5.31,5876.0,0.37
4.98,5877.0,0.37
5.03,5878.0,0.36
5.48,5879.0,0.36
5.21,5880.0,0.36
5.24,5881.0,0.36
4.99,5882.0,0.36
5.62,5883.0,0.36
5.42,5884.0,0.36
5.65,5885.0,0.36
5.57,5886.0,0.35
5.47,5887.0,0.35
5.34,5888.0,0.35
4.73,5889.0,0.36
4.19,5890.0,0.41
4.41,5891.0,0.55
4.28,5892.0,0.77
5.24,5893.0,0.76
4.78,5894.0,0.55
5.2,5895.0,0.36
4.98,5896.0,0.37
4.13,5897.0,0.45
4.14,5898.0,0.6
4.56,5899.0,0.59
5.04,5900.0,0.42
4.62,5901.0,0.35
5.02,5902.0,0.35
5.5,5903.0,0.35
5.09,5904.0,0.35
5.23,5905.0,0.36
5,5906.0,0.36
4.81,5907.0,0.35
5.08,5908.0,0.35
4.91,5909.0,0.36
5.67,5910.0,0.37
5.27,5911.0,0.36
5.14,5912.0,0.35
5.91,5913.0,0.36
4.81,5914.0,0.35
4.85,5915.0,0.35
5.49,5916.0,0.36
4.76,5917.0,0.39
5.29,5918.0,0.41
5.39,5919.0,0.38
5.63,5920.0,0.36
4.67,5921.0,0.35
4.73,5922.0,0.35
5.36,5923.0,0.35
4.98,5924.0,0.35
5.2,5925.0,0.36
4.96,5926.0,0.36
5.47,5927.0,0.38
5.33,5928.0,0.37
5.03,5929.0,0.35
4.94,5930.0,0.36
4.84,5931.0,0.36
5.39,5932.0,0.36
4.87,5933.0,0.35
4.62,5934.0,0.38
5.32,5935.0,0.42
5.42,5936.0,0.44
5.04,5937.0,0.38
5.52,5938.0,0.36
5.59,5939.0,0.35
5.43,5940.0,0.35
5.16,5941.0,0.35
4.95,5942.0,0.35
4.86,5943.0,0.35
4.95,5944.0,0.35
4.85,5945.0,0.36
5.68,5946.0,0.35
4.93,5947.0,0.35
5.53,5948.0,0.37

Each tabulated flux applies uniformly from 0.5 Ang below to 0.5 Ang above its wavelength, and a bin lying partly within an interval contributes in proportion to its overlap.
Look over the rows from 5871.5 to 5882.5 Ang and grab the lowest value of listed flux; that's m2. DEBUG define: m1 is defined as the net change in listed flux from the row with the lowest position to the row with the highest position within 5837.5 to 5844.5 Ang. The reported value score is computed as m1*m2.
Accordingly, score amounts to -1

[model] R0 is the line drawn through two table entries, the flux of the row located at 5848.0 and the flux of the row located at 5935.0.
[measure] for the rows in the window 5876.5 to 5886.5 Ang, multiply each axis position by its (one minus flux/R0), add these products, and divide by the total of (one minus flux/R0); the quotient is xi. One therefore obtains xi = 5882.9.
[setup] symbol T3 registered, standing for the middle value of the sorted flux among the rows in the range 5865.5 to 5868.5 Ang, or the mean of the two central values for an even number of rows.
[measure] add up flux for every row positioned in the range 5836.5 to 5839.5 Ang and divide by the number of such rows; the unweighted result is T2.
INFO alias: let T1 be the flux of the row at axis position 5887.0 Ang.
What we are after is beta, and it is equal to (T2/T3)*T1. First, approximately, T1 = 5.47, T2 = 5.22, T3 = 5.48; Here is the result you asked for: 5.21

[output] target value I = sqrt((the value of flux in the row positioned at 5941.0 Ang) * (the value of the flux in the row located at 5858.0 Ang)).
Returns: 5.37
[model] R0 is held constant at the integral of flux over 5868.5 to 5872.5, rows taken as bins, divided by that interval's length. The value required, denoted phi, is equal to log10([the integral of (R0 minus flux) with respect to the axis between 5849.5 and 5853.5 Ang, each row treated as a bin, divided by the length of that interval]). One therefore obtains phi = -0.40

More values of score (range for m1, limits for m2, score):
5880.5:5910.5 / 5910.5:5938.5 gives 2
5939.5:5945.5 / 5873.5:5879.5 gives -3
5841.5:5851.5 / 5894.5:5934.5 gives 0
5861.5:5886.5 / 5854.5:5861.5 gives 1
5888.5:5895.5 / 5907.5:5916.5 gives 2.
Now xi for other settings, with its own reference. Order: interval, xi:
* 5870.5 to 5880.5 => 5874.7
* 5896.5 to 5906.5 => 5898.1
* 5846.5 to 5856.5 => 5850.9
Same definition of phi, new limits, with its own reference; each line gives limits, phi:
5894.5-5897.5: -0.15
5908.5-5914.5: -0.73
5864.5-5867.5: -0.88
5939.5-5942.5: -0.53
